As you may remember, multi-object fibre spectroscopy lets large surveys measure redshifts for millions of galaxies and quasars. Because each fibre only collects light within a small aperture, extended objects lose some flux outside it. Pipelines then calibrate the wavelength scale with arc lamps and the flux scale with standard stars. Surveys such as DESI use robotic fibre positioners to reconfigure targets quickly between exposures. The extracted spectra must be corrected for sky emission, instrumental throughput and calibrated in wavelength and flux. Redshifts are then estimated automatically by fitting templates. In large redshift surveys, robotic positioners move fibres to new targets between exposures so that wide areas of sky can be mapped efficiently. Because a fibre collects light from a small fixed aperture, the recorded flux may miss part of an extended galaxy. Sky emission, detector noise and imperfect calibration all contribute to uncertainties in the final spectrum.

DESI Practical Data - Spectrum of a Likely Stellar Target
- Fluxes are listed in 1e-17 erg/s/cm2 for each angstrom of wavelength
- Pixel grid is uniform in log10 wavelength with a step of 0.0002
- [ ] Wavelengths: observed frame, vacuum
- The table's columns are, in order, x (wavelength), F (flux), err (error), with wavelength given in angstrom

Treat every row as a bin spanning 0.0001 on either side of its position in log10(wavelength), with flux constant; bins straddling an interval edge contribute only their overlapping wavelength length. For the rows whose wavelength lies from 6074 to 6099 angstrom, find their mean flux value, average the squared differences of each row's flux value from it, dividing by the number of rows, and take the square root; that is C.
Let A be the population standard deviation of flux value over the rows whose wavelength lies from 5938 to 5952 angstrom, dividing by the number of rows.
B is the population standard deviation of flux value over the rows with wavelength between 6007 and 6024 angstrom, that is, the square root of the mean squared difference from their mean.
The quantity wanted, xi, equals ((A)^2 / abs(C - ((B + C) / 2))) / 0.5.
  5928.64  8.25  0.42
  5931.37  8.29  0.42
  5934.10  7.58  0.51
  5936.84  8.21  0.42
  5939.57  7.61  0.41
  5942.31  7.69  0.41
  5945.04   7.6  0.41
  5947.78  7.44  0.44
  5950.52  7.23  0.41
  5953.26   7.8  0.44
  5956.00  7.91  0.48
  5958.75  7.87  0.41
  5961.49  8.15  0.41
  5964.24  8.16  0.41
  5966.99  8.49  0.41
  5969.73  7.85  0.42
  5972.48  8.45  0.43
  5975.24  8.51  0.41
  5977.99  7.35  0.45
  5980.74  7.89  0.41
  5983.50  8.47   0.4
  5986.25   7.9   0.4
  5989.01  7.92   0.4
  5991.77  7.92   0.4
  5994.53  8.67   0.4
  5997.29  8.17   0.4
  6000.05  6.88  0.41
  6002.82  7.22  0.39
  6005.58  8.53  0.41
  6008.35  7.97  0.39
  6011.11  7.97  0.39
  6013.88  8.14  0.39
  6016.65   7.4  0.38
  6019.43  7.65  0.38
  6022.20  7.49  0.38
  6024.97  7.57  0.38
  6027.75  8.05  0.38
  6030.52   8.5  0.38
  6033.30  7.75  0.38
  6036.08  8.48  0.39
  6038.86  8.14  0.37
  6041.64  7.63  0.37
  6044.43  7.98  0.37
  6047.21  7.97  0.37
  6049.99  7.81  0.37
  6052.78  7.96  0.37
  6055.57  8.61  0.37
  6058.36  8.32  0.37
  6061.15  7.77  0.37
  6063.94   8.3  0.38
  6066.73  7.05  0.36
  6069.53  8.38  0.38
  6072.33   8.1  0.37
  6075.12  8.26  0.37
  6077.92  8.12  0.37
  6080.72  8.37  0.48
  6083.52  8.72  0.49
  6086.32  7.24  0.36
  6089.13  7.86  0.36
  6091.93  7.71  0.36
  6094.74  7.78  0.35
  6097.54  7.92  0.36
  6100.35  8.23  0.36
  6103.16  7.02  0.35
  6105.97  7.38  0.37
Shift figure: 1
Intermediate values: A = 0.16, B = 0.27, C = 0.405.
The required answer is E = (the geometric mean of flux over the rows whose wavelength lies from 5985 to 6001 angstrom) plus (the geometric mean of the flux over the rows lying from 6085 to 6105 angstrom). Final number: 15.6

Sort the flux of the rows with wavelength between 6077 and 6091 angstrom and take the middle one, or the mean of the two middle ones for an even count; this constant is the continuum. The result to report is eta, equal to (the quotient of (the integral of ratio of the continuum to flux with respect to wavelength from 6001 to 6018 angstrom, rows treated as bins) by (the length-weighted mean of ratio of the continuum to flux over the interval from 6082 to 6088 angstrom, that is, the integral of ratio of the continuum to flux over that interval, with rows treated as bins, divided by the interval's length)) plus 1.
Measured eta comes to 18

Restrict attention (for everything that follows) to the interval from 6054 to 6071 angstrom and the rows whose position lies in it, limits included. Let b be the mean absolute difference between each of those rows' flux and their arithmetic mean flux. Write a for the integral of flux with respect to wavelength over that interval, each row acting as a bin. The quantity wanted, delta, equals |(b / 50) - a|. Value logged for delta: 137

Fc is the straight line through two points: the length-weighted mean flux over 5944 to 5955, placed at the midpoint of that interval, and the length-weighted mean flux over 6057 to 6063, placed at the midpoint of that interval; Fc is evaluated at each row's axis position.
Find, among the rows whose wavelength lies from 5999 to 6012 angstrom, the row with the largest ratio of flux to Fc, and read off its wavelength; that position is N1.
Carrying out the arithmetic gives 6005.58 angstrom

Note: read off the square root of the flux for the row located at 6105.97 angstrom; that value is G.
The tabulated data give 2.72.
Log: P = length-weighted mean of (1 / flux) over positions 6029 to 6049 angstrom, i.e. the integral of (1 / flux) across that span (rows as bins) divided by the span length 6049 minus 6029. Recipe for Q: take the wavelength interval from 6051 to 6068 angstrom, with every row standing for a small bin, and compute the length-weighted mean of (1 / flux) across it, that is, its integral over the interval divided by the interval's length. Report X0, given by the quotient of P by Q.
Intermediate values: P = 0.1243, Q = 0.125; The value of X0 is 0.99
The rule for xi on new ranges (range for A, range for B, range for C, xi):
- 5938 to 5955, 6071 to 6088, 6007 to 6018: 1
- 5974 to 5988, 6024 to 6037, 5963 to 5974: 6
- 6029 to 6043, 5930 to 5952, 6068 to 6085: 4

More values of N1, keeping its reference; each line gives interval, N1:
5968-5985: 5975.24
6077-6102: 6083.52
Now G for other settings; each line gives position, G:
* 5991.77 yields 2.81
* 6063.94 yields 2.88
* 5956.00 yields 2.81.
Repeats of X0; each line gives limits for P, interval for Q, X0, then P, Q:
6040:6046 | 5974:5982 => 1.01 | 0.1279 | 0.127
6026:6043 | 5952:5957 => 0.97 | 0.1240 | 0.127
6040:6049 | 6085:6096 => 0.97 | 0.1273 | 0.131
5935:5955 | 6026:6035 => 1.06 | 0.1308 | 0.124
